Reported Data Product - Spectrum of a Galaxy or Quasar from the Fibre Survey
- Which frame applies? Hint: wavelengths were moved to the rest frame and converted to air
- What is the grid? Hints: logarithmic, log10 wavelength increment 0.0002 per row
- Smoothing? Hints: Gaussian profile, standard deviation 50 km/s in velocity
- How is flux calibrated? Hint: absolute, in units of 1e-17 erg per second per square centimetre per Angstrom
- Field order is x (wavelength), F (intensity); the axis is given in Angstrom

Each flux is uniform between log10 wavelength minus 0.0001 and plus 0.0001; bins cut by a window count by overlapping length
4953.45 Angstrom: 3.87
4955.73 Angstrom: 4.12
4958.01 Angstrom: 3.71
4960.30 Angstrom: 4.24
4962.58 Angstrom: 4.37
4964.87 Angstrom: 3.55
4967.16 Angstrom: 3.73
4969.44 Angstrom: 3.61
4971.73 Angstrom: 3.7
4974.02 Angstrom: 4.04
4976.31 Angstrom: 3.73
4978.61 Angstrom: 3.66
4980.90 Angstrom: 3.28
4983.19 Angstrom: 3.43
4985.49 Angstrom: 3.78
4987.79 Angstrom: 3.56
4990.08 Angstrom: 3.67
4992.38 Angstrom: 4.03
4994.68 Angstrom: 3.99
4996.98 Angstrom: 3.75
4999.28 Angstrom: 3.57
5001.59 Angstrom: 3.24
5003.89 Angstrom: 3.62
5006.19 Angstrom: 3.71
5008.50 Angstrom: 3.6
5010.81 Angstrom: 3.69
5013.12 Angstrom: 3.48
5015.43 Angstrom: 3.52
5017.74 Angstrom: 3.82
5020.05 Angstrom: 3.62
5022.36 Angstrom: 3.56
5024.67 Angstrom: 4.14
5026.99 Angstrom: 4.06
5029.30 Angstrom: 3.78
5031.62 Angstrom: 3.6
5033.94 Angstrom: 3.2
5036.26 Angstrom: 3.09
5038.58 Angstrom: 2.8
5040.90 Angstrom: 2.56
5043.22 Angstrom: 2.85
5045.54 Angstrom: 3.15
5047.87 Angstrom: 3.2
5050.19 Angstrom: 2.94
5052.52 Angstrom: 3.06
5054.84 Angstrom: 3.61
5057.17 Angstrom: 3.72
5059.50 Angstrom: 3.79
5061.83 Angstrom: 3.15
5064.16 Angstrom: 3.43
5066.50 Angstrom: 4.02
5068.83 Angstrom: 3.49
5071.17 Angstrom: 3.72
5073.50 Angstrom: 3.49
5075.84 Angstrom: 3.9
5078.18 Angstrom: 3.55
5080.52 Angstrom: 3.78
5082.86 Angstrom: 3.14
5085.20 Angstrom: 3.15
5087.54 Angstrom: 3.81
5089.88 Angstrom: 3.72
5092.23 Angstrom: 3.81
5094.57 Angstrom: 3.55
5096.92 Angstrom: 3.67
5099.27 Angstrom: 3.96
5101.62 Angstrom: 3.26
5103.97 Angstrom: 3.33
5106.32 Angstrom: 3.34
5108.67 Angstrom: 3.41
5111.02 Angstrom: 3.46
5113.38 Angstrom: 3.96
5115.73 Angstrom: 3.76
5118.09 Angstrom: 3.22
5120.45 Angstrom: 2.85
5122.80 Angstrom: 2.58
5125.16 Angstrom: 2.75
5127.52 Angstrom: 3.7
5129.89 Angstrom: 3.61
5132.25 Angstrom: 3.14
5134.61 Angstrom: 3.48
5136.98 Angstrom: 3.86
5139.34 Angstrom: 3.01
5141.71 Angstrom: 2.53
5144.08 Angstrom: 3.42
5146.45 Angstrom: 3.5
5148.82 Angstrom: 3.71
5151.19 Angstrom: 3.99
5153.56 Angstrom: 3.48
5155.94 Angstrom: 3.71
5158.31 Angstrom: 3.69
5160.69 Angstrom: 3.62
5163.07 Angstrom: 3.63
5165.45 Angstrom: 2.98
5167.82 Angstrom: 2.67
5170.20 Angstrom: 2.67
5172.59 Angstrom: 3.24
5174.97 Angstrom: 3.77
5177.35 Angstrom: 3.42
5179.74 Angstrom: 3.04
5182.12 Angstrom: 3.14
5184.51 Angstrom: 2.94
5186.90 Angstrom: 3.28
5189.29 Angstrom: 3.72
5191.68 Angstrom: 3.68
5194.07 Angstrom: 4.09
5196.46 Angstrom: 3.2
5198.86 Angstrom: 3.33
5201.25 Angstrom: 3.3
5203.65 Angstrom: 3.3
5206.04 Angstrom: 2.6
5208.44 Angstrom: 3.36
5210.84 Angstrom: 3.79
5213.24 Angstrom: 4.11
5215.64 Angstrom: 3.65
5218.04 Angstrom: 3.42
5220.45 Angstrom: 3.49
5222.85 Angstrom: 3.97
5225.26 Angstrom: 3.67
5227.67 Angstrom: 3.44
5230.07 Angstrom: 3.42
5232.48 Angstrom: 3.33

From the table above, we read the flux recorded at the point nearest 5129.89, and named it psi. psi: 3.61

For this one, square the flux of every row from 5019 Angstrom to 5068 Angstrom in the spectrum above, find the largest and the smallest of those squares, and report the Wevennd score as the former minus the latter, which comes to 10.6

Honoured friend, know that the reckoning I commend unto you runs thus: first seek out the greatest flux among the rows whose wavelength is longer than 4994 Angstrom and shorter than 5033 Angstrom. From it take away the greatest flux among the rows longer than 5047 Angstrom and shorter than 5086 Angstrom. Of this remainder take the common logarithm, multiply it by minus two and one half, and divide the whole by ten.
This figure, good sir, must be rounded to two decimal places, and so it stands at 0.23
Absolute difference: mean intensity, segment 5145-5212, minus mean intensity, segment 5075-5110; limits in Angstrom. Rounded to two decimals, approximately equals 0.17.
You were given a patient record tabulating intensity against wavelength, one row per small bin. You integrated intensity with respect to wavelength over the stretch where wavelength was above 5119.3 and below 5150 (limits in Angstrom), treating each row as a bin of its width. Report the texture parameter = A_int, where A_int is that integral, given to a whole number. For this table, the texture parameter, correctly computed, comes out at 100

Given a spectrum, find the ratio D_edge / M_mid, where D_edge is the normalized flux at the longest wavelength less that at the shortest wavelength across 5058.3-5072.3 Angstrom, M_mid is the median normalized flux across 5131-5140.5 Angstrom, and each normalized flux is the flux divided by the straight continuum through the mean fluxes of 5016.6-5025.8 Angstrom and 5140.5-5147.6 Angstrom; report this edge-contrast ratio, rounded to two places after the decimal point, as 0.00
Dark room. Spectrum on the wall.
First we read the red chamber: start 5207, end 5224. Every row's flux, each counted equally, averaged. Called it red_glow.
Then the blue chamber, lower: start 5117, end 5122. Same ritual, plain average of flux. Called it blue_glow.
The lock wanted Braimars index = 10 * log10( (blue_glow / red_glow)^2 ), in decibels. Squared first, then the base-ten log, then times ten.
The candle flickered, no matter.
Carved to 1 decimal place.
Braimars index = -1.7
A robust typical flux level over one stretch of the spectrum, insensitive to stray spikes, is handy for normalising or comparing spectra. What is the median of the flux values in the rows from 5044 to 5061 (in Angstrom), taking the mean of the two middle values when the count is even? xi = 3.20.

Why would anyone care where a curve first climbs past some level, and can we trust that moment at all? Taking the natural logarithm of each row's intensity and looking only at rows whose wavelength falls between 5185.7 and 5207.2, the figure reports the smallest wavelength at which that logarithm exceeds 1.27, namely 5189.29 Angstrom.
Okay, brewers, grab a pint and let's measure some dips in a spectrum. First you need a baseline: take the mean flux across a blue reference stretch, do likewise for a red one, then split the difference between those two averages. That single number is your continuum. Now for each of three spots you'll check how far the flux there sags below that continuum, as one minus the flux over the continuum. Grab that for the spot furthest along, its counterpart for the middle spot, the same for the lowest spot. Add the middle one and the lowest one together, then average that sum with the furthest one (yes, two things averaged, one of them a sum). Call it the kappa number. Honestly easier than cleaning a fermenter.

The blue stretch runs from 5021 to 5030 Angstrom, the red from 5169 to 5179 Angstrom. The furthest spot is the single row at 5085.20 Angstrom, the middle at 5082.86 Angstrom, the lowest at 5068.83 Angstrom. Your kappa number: 0.13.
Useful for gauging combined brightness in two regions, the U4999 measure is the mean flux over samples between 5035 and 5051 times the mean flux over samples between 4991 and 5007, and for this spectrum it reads 10.9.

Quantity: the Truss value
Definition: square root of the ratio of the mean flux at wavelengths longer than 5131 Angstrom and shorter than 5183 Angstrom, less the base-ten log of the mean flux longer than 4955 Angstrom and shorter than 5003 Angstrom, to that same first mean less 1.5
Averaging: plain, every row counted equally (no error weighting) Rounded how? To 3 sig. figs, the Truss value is 1.22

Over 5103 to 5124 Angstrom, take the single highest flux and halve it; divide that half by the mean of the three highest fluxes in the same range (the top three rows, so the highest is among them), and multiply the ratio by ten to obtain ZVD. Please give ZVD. 5.31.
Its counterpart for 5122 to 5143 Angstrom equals 5.18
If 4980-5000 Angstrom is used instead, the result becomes 5.12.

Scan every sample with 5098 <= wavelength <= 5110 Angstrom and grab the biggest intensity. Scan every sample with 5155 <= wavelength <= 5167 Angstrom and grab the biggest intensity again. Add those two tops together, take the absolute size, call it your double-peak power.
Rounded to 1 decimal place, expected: 7.7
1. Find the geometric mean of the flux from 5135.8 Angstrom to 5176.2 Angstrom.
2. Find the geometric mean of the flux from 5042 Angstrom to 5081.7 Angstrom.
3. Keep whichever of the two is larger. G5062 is 3.44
